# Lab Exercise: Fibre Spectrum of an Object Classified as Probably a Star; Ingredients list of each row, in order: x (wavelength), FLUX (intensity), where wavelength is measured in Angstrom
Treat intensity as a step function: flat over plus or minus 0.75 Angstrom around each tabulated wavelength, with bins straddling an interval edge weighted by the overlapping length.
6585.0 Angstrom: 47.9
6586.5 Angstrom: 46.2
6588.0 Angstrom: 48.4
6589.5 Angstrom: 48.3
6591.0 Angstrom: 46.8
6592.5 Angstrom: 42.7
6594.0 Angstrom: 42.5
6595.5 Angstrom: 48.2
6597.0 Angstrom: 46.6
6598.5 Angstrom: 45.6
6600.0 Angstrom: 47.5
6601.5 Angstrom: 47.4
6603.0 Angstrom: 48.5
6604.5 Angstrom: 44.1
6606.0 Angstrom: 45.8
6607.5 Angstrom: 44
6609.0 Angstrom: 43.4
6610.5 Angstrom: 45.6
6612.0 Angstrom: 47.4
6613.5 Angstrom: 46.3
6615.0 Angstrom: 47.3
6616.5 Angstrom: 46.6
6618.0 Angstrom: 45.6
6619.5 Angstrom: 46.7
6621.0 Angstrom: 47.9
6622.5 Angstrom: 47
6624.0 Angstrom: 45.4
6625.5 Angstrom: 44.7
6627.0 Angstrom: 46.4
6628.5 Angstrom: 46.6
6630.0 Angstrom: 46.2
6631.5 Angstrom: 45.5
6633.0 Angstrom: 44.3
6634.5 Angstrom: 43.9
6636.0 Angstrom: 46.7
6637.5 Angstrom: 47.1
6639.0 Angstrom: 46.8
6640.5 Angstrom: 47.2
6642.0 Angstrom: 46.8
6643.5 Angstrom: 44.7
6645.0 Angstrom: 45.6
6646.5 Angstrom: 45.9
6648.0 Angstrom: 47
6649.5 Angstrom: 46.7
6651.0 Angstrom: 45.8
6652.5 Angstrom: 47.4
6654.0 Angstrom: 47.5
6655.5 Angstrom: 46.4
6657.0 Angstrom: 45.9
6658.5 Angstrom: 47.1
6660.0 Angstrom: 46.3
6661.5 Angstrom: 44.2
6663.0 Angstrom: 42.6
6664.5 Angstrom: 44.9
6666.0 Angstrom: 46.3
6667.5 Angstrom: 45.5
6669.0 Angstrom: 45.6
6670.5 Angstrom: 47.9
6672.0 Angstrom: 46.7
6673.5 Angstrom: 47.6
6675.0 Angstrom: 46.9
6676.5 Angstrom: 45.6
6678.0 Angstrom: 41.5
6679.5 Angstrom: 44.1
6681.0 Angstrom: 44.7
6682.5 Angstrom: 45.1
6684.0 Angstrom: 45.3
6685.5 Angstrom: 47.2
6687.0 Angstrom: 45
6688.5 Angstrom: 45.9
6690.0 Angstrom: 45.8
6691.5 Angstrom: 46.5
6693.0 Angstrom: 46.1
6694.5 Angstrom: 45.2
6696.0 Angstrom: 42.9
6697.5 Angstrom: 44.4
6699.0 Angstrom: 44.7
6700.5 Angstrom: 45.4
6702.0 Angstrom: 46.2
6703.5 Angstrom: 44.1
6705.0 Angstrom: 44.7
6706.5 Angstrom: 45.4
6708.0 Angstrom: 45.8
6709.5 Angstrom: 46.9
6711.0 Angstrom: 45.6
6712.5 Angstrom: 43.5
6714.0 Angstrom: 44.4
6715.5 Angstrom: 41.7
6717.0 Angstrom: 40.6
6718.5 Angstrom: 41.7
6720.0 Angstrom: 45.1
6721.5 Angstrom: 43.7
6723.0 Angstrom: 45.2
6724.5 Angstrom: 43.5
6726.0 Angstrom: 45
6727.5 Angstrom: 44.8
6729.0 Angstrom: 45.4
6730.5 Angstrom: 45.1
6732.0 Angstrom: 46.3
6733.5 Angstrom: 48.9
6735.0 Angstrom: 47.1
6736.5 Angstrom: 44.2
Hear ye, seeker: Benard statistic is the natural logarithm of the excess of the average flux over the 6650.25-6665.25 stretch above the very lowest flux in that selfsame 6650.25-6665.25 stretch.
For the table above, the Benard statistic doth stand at 1.2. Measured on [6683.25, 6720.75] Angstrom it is 1.4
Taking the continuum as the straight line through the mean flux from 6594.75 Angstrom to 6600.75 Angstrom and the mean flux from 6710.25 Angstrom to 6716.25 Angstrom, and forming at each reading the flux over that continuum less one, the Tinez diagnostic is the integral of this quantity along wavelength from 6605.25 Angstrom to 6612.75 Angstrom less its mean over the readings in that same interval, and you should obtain -0.20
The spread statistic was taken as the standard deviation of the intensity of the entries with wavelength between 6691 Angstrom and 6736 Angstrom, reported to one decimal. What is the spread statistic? 1.7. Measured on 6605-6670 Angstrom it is 1.2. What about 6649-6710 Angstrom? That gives 1.4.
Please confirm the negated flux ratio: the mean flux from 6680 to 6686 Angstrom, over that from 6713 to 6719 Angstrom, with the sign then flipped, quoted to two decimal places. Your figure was -1.08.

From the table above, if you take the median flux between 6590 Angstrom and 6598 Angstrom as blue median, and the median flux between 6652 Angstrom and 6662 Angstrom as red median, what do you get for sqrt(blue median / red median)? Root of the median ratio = 1.00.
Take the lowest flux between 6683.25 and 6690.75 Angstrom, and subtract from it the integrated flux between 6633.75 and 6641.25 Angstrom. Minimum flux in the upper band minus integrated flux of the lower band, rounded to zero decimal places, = -303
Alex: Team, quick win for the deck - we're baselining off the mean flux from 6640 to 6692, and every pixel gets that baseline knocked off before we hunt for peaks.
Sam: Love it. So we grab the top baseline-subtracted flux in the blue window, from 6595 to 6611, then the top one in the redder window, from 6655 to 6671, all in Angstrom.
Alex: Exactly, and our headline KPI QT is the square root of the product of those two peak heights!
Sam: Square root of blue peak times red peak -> 2.3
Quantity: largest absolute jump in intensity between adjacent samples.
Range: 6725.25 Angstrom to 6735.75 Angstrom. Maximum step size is 2.6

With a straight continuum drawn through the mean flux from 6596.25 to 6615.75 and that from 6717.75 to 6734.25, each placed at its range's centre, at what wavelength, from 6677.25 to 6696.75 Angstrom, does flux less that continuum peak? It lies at 6685.5 Angstrom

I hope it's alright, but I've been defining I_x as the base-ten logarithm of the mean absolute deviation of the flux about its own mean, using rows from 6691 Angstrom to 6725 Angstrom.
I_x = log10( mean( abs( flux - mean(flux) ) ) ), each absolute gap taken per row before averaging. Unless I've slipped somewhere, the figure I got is 0.10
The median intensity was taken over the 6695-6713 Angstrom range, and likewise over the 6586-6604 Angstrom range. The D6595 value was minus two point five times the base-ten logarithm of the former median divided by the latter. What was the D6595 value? 0.05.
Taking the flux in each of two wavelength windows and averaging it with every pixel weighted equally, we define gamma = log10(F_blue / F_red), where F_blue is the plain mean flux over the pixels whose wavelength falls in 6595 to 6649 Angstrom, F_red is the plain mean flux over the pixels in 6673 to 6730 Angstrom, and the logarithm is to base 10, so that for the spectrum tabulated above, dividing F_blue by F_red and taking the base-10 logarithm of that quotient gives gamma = 0.013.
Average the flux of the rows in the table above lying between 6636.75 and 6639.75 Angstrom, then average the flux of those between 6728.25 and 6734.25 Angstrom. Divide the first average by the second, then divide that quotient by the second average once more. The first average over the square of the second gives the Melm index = 0.0218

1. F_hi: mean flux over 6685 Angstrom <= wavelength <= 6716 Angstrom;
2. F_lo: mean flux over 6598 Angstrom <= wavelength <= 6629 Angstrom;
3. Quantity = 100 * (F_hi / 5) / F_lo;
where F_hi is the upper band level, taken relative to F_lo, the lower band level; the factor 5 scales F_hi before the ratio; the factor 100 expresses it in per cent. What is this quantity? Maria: 19.5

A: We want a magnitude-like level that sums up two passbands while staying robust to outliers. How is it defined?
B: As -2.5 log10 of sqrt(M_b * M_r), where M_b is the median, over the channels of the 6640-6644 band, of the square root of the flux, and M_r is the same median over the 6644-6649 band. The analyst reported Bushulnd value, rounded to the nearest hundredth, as -2.08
